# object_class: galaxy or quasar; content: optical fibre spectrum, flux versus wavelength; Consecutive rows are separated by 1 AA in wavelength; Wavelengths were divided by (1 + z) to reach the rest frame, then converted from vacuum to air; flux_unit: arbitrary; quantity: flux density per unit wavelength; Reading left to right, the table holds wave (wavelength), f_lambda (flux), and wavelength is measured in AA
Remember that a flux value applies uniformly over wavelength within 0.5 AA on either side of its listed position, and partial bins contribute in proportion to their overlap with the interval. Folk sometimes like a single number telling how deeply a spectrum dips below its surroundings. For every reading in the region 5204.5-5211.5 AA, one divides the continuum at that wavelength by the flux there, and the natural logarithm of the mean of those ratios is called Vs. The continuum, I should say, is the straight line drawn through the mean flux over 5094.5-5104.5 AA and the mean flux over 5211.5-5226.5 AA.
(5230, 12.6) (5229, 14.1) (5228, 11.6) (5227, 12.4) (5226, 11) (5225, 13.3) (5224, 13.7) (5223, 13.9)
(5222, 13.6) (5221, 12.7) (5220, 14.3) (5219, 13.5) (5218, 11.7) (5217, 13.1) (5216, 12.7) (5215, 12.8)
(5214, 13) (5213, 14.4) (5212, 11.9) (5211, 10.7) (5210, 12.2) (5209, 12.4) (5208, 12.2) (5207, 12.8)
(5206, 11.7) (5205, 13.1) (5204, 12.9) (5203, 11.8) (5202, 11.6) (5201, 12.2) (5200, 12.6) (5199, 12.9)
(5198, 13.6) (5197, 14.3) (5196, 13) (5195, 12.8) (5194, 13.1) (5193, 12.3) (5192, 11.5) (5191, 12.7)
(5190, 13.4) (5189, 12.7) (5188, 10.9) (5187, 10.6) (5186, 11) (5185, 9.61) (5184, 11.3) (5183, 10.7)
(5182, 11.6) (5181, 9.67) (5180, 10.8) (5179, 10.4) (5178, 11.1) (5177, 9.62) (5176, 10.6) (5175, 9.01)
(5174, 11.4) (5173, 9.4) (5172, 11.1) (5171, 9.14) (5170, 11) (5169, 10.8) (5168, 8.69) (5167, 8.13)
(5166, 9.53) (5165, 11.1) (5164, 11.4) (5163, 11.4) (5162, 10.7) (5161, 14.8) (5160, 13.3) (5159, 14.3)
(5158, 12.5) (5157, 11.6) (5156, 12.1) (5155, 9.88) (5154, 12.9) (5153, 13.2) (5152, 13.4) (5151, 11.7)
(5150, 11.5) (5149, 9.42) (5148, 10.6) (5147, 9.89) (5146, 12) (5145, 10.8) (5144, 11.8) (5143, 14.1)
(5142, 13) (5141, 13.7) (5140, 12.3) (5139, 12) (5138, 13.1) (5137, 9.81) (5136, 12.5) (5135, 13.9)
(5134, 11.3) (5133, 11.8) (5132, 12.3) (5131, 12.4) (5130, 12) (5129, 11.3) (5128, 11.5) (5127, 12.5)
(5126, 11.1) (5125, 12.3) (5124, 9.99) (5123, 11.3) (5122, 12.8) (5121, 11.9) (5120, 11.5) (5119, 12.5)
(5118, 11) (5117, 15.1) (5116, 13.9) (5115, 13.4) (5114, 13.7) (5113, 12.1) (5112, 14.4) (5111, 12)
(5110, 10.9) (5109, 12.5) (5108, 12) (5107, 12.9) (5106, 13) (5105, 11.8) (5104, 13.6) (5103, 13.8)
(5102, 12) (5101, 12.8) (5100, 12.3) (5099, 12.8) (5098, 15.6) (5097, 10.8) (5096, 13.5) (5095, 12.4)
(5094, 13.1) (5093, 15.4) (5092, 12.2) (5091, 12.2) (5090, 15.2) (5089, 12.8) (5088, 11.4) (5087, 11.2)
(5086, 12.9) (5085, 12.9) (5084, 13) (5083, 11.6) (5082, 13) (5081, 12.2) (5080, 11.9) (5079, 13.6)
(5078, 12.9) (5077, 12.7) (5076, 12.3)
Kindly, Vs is 0.073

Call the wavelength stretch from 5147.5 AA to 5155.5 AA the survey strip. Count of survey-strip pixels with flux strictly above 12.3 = 3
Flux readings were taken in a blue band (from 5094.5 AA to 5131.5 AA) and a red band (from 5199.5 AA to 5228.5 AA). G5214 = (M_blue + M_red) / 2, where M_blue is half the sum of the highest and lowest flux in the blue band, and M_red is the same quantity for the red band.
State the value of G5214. 12.7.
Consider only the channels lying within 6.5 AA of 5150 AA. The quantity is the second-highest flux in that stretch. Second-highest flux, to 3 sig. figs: 13.2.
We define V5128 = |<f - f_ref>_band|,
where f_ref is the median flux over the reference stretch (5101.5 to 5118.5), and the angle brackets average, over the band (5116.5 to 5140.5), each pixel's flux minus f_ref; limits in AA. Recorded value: 0.89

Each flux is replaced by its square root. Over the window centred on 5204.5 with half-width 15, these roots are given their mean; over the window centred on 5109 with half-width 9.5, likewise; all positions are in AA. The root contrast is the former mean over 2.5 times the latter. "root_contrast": 0.397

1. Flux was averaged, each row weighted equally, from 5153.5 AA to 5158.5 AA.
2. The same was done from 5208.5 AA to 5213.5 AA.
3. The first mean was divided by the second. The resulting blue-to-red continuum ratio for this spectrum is 0.96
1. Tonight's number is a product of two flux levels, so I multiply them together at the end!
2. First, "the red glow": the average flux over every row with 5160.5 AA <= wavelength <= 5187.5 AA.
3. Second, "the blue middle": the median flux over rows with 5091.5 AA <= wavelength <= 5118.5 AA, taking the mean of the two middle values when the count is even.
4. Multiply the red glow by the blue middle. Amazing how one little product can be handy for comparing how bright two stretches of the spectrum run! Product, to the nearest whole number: 135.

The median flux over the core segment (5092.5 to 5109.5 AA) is 12.8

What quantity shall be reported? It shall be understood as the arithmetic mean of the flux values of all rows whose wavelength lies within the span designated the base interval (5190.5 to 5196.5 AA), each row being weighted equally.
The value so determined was 12.6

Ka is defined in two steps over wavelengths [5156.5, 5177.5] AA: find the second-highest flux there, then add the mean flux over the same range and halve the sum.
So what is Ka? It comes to 12.6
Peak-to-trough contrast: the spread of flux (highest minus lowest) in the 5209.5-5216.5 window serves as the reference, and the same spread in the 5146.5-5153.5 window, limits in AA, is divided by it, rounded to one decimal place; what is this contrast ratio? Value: 1.1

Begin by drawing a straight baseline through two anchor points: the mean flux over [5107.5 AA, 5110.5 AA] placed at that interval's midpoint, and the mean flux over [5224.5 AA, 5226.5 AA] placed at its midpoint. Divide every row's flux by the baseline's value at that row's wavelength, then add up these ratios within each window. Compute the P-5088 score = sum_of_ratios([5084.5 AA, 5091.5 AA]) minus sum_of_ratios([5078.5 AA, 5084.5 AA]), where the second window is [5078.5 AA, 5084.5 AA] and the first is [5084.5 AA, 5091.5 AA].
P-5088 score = 1.1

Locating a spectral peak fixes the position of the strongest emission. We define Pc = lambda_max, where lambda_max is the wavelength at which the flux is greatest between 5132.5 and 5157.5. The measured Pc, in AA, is 5143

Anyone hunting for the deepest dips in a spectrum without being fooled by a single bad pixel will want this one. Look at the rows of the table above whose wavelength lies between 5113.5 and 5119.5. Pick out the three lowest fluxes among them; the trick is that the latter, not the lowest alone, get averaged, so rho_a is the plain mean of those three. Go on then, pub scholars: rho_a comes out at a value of 12.3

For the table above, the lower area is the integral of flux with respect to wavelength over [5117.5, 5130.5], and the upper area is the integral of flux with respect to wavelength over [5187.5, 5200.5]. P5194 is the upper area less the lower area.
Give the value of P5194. 14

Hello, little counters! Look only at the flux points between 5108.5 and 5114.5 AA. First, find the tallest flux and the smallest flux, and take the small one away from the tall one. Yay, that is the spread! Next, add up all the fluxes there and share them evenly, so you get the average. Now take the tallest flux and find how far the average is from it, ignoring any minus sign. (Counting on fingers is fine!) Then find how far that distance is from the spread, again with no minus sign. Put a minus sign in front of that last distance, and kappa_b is -1.70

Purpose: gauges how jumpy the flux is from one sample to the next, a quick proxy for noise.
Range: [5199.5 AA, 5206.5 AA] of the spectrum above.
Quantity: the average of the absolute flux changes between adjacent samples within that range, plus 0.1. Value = 0.75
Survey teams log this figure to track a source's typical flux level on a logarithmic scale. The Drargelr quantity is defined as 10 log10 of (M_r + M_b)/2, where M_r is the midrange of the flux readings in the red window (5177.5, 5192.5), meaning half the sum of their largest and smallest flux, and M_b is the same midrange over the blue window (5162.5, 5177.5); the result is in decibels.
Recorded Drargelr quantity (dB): 10.3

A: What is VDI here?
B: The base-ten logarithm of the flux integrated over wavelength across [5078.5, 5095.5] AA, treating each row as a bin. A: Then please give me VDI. 2.34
